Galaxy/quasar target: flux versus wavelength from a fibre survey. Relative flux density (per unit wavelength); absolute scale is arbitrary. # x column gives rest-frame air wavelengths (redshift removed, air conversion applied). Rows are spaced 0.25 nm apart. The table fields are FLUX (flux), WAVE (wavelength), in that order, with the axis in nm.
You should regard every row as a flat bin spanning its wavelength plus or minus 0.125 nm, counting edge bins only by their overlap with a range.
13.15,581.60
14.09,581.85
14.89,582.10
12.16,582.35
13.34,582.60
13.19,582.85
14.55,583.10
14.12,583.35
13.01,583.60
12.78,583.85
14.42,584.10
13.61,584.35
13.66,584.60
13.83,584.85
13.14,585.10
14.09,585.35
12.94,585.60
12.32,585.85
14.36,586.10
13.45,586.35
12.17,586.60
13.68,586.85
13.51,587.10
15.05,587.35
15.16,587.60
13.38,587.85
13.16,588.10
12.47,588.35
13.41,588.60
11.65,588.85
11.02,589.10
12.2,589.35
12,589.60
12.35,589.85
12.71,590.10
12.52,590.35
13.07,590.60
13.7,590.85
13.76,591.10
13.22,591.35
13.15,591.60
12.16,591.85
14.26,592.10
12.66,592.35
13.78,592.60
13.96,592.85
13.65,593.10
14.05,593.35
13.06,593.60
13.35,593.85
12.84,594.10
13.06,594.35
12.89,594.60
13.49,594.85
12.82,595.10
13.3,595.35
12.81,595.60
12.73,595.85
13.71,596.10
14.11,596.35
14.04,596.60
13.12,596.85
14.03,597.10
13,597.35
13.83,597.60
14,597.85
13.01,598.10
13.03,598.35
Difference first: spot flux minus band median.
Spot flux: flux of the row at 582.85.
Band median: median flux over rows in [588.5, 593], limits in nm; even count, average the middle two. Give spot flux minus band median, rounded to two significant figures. 0.30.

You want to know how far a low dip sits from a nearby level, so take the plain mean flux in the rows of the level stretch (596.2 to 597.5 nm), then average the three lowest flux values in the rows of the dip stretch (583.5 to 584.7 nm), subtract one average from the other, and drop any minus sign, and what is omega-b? 0.53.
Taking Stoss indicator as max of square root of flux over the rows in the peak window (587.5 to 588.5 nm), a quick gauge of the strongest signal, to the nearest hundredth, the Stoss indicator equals 3.89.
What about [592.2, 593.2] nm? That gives 3.74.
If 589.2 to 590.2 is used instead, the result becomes 3.57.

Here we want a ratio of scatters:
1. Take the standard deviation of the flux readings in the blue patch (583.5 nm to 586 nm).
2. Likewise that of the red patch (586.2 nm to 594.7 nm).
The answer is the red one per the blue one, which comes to 1.4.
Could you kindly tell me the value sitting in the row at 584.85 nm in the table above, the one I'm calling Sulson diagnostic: 13.83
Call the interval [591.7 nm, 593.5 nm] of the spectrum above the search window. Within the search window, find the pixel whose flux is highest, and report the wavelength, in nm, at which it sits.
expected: 592.10 nm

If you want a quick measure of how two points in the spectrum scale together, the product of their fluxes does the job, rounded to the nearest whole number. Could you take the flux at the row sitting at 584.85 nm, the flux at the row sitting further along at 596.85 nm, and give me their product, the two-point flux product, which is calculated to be 181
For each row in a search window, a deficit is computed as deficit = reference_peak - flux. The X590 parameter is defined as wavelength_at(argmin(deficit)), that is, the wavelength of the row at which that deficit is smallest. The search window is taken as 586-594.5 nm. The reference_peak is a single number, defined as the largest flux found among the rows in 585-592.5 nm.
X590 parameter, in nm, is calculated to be 587.60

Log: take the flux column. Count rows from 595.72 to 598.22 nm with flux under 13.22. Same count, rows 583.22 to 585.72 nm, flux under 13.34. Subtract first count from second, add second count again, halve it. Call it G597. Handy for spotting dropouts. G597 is 2.0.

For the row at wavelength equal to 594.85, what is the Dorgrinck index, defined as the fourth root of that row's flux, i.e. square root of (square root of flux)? 1.92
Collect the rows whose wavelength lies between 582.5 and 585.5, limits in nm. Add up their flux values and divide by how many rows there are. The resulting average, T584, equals 13.6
